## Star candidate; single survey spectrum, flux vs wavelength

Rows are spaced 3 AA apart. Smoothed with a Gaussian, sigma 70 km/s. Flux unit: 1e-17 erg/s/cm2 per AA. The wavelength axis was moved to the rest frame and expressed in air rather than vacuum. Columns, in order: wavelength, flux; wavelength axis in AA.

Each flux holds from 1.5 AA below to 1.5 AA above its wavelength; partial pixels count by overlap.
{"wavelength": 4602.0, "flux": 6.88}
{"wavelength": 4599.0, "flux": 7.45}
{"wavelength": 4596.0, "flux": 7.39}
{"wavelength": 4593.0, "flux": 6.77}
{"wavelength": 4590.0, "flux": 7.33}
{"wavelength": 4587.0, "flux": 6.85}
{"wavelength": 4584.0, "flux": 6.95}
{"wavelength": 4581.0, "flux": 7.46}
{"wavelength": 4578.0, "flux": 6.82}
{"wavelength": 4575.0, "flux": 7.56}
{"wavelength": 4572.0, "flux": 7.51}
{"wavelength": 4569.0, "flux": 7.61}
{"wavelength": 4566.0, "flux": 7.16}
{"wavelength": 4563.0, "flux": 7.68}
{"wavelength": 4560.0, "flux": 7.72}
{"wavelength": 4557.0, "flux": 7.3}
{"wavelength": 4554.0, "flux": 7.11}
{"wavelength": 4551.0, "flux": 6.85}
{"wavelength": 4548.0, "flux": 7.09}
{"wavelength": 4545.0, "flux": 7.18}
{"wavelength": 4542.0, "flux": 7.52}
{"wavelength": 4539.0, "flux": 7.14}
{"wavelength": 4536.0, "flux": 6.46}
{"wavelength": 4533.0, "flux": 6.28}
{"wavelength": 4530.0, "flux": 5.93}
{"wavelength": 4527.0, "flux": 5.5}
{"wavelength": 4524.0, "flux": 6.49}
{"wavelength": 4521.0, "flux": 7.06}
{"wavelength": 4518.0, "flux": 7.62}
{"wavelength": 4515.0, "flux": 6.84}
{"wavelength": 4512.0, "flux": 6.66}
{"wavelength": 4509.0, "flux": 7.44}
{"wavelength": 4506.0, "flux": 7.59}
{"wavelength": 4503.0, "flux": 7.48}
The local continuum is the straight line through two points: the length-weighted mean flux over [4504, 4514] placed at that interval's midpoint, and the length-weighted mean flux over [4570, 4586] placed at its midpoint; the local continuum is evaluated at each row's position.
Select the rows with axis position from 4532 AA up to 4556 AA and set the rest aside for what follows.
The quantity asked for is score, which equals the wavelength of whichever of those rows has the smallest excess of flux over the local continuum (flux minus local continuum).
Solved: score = 4533.0 AA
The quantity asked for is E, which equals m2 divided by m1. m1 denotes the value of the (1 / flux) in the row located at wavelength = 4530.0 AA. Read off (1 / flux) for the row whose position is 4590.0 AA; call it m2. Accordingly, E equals 0.81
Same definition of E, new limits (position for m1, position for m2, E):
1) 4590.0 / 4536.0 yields 1.13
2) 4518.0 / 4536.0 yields 1.18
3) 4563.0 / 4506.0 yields 1.01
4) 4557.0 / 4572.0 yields 0.97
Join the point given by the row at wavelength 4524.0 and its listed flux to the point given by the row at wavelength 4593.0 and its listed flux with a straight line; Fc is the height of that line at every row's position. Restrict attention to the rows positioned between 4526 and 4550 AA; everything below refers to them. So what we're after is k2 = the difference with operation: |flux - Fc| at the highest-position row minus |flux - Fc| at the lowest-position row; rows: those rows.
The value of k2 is -0.5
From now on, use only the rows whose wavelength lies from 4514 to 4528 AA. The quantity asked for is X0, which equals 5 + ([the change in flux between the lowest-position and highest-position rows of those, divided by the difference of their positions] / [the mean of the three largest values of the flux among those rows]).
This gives 4.98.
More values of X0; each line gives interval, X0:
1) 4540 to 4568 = 5.00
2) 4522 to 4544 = 5.01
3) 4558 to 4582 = 5.00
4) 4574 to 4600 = 5.00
